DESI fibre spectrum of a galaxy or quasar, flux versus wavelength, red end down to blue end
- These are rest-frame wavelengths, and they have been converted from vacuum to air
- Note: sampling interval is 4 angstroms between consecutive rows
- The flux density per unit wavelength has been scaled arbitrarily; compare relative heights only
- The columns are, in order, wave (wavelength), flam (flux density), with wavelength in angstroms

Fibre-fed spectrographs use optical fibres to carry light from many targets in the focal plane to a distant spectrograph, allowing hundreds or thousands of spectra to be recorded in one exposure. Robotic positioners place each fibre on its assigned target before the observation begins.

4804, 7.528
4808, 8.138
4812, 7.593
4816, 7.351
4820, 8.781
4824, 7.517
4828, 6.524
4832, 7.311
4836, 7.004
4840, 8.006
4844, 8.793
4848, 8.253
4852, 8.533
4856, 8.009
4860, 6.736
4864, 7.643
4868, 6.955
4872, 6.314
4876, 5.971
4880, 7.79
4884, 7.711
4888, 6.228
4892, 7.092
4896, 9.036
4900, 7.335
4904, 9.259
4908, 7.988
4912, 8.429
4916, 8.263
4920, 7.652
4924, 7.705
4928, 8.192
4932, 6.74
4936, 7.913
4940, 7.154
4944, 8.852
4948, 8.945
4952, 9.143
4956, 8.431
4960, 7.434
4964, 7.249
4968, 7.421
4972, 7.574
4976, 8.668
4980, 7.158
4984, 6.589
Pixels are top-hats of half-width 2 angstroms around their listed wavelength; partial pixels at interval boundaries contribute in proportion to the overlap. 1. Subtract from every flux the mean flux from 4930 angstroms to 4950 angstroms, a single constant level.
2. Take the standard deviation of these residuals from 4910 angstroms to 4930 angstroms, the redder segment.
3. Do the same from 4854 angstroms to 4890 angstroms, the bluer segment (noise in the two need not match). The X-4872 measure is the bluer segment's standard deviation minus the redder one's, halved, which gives 0.21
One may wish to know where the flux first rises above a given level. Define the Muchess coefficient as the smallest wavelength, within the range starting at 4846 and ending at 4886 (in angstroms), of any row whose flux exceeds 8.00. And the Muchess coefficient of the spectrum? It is 4848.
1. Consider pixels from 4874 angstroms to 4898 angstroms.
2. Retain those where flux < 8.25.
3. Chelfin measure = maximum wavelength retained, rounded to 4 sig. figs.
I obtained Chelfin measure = 4892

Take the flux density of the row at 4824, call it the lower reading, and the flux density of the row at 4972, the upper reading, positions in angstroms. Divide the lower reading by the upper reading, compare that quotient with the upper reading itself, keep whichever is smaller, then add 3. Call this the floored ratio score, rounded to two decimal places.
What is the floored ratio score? 3.99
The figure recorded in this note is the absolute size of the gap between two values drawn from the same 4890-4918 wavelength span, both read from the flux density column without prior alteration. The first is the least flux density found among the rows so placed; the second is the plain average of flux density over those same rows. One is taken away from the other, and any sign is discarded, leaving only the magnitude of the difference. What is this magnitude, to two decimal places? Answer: 1.11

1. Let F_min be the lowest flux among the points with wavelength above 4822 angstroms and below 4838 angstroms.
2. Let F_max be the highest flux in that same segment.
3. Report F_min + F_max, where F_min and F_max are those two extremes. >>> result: 14.0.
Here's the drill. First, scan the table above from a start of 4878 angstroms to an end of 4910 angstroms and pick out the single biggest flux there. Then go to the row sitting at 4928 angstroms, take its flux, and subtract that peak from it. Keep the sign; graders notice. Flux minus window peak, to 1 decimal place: -1.1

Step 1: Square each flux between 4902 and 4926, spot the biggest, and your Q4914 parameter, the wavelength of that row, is 4904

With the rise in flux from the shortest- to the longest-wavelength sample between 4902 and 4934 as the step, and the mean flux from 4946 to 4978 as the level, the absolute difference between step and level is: 11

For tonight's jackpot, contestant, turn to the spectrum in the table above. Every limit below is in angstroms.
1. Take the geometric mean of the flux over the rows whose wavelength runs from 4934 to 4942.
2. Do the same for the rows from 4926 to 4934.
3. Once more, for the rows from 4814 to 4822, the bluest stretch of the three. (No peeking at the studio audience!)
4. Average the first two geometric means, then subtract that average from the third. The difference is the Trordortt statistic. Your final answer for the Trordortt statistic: 0.6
